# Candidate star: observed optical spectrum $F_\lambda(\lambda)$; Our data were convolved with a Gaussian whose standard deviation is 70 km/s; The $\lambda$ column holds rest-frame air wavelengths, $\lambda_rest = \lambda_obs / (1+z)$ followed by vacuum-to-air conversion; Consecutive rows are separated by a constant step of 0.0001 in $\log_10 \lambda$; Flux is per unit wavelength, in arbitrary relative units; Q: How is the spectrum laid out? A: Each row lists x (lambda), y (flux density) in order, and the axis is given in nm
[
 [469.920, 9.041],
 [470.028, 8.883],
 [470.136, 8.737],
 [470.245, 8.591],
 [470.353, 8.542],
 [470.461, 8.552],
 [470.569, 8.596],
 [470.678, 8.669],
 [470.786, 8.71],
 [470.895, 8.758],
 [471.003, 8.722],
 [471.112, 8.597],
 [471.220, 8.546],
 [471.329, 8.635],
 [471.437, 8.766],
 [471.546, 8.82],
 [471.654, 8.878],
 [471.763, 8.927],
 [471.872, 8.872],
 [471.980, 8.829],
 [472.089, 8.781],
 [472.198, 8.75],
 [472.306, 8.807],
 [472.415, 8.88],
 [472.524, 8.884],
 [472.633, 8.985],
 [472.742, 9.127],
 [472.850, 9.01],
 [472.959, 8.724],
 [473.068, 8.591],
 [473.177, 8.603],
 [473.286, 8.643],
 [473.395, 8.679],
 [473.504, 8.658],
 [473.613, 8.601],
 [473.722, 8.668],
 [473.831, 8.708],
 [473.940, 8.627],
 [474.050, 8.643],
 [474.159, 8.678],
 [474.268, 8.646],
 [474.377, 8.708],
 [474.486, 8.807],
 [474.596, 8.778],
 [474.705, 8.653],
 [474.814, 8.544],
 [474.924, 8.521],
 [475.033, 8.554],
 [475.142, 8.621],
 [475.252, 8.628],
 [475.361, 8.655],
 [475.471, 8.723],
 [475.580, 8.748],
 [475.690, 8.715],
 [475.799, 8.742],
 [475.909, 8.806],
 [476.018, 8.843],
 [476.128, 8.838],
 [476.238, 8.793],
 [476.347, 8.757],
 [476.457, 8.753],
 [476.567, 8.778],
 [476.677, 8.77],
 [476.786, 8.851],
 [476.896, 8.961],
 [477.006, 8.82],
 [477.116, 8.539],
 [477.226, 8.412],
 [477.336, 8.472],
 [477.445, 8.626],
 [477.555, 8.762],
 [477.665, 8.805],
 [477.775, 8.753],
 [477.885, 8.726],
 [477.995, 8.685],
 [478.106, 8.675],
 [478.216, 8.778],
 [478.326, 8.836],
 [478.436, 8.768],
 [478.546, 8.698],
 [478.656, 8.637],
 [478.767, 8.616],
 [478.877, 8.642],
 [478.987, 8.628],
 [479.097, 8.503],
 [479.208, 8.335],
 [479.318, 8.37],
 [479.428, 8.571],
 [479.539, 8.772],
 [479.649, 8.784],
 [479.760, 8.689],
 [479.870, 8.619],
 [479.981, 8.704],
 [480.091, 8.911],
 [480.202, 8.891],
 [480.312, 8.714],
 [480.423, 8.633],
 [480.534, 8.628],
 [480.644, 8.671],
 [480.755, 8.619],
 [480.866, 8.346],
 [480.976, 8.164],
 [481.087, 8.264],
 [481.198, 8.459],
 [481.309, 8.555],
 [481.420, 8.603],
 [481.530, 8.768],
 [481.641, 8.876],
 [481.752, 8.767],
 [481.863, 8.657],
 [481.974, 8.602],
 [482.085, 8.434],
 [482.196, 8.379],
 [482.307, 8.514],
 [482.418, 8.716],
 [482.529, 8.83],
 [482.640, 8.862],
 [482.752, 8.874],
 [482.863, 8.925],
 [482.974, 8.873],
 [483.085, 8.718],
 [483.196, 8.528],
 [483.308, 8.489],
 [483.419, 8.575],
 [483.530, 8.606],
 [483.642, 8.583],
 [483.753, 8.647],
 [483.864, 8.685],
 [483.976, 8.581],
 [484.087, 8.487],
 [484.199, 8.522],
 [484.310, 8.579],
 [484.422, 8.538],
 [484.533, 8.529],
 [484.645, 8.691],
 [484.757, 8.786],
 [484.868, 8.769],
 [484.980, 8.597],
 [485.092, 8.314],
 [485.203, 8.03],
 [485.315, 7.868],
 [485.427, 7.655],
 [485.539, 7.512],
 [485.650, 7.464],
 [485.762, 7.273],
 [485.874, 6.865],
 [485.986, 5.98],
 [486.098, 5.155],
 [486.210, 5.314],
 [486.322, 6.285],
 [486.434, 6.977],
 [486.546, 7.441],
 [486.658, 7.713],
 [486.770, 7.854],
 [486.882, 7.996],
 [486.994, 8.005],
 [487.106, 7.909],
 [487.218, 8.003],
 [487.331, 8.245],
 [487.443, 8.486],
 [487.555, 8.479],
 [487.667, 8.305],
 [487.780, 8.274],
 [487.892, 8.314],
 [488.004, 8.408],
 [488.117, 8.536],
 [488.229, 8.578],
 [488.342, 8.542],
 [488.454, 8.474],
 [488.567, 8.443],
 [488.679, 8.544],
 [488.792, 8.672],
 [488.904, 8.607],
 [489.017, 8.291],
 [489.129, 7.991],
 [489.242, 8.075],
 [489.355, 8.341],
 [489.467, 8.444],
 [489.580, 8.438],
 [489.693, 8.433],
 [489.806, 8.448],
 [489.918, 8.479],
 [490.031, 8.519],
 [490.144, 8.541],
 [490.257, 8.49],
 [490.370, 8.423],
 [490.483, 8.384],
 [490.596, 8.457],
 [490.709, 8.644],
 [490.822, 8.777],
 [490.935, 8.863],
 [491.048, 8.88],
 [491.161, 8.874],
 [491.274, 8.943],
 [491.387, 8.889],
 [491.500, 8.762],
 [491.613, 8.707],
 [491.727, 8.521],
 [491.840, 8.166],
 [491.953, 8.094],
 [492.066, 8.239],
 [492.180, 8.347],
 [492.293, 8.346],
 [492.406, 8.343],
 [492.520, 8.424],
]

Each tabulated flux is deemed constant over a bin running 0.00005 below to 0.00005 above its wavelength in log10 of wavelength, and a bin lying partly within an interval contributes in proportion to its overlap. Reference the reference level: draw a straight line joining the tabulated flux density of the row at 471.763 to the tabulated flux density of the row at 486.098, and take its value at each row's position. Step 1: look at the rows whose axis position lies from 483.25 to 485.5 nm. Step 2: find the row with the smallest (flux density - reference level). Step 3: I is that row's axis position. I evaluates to 485.427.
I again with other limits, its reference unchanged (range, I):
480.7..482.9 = 480.976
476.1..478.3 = 477.226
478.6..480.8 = 479.208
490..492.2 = 490.483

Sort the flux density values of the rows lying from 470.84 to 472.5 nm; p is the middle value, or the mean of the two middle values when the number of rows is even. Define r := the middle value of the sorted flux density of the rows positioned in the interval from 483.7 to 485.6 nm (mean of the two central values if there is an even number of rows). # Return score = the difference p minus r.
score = 0.24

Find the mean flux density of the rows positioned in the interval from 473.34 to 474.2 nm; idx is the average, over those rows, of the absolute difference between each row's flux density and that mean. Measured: 0.03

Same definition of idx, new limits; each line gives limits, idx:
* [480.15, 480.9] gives 0.10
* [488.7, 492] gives 0.20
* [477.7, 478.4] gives 0.05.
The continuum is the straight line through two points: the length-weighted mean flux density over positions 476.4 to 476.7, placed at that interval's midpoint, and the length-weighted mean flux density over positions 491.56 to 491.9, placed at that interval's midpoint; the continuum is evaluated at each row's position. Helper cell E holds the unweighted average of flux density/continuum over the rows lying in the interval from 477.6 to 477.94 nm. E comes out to 1.005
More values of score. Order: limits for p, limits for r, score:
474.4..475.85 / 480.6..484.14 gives 0.05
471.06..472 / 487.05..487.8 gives 0.55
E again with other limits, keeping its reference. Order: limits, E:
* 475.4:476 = 0.999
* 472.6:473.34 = 1.000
